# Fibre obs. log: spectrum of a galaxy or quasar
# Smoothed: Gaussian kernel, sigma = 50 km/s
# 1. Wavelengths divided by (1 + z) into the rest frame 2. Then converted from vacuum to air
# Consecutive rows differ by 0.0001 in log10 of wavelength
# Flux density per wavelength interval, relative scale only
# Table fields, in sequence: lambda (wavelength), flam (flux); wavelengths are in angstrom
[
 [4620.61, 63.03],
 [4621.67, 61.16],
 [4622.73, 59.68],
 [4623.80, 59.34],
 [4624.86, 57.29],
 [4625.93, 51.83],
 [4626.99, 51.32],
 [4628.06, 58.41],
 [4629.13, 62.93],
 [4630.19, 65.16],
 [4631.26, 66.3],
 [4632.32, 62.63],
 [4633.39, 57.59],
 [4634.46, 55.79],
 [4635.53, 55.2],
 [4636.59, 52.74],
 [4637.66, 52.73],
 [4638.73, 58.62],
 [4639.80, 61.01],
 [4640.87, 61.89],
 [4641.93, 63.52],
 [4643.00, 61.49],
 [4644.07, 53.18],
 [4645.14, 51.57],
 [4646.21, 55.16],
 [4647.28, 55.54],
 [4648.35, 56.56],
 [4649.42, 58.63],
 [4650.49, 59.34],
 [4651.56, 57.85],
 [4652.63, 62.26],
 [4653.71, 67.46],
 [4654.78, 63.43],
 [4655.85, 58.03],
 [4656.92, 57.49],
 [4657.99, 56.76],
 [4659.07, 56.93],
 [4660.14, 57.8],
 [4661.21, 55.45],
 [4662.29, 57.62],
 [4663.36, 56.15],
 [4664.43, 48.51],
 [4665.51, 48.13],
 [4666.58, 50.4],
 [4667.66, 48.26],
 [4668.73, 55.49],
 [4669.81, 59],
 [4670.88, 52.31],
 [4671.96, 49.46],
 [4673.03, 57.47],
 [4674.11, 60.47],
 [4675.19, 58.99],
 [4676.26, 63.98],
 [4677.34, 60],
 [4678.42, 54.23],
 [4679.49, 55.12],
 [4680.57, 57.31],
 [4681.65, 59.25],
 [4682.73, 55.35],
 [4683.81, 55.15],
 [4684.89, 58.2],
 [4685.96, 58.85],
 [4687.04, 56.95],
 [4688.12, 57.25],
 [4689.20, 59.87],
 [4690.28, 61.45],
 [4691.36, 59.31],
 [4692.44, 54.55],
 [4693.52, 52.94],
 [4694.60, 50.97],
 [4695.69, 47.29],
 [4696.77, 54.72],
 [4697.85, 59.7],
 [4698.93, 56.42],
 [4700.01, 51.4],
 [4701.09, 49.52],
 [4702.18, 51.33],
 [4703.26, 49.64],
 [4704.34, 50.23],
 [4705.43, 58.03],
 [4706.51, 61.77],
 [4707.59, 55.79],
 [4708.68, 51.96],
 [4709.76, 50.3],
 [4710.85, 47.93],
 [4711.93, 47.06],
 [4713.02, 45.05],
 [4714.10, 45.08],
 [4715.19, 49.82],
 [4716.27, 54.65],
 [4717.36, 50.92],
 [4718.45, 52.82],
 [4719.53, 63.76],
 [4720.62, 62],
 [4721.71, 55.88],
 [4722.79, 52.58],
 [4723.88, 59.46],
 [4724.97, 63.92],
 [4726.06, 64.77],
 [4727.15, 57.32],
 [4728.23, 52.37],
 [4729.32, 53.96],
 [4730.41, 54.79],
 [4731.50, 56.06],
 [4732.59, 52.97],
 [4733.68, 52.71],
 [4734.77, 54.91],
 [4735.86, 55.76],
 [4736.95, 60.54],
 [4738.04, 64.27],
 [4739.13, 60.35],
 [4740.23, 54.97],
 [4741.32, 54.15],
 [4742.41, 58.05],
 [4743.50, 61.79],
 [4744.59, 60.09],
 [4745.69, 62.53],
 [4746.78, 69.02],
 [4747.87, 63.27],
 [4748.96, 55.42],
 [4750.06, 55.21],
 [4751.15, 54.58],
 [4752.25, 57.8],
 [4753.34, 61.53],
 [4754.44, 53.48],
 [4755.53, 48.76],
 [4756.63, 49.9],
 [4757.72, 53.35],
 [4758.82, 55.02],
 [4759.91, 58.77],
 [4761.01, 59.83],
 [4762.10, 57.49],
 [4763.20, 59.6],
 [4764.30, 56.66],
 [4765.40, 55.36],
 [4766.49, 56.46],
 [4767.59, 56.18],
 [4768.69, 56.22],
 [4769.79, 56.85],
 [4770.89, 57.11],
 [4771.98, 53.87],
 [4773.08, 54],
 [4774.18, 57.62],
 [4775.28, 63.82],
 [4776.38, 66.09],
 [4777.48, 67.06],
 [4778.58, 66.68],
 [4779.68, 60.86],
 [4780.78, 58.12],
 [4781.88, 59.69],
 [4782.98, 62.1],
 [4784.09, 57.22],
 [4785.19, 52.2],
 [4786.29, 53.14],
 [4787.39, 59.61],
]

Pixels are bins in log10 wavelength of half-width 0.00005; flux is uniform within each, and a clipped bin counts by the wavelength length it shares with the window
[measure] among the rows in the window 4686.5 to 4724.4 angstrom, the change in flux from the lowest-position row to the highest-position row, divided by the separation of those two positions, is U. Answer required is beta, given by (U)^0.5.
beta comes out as 0.26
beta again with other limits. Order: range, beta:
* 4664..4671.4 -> 0.77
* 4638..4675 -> 0.23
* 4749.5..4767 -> 0.28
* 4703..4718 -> 0.30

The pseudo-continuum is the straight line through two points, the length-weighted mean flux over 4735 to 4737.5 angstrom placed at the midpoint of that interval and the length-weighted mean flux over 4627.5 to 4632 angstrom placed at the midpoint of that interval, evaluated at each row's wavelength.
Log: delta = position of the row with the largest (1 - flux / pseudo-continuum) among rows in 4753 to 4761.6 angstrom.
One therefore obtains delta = 4755.53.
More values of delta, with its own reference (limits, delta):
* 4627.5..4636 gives 4635.53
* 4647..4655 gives 4647.28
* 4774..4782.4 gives 4774.18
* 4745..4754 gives 4751.15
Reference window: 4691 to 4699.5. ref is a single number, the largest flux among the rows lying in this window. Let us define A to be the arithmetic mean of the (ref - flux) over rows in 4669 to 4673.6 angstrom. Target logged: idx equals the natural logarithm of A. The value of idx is 1.6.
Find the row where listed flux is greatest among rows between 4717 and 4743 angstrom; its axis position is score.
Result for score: 4726.06 angstrom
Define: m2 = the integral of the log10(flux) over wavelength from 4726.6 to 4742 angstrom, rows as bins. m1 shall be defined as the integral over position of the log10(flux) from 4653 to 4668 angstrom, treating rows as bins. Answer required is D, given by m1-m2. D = -0.74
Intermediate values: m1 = 26.2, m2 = 26.9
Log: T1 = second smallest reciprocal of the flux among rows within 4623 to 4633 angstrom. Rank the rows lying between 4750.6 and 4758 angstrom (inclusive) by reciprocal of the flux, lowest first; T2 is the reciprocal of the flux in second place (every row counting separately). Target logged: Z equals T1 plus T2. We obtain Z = 0.0326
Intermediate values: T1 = 0.0153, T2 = 0.0173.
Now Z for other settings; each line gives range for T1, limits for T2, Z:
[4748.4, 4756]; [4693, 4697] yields 0.0362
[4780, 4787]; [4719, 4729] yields 0.0324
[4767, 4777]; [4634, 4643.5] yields 0.0318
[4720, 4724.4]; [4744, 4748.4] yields 0.0326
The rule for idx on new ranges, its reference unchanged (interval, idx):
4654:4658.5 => -0.3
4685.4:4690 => 0.4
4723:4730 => 0.1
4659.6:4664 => 1.1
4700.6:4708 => 1.8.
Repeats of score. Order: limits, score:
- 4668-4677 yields 4676.26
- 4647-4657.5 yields 4653.71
